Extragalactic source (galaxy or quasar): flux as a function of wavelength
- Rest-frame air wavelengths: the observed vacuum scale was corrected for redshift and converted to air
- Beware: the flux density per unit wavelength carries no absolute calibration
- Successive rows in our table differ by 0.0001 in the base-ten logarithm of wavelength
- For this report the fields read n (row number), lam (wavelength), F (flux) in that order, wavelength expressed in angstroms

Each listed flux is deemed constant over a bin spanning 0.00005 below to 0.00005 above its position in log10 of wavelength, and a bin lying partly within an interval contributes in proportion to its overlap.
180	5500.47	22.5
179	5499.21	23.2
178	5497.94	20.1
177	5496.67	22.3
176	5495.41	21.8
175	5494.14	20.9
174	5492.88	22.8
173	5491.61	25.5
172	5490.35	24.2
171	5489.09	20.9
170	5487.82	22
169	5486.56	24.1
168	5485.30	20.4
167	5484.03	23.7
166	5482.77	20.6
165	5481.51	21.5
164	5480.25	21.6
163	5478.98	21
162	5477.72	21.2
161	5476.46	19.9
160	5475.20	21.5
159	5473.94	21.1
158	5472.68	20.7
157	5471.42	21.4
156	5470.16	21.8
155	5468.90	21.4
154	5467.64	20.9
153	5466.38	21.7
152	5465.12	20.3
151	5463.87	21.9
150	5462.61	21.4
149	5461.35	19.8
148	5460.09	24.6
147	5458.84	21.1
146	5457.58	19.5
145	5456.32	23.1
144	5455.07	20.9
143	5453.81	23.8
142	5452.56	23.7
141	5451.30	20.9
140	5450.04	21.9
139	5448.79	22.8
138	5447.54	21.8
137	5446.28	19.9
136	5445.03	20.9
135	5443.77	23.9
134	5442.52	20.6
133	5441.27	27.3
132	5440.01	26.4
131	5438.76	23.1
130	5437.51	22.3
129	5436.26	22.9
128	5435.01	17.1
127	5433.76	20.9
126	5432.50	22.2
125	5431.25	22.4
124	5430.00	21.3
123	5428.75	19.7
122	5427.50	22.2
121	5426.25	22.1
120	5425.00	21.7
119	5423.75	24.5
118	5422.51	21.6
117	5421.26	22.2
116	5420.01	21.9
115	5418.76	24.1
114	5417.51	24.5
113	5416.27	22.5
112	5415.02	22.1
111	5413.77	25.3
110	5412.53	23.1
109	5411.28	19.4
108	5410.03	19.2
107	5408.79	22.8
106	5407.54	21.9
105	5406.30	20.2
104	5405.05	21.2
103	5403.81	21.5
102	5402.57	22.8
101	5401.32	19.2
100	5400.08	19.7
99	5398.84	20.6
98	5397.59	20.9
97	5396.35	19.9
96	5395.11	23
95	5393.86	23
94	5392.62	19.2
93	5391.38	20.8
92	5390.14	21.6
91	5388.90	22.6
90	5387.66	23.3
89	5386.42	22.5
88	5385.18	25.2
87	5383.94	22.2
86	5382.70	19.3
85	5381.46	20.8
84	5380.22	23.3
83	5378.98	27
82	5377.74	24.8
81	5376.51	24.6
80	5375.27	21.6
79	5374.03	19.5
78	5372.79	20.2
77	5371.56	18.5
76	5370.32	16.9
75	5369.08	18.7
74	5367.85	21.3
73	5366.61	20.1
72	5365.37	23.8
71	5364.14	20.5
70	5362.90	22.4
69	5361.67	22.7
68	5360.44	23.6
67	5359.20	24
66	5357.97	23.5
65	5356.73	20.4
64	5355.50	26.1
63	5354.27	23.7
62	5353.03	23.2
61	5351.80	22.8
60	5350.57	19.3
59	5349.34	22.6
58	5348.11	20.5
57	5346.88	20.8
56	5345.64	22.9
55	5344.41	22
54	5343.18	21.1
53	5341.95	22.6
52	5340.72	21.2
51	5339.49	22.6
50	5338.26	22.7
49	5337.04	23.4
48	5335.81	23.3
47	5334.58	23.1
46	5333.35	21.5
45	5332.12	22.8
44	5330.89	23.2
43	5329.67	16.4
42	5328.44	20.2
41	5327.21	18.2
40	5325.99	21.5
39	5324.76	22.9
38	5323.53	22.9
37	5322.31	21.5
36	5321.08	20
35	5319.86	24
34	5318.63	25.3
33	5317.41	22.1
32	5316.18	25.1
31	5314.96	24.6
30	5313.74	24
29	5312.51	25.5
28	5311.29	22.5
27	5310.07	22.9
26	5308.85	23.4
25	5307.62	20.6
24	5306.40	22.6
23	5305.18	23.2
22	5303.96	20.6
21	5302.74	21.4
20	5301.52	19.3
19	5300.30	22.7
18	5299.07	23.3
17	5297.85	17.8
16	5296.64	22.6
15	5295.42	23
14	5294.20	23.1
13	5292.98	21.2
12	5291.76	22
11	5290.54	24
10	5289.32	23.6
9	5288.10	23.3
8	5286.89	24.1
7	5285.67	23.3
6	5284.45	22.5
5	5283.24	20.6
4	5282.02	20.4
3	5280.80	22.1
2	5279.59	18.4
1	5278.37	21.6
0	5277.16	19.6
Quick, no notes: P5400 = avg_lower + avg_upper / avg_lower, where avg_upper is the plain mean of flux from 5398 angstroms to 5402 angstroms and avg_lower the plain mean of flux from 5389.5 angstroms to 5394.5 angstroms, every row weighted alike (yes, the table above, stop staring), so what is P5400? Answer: 22.1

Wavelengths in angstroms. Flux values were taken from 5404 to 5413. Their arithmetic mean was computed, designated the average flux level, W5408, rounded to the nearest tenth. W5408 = 21.1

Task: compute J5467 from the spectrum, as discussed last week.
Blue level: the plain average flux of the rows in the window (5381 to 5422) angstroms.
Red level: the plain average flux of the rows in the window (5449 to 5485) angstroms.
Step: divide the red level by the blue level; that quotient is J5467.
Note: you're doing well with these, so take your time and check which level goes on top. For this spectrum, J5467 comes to 0.989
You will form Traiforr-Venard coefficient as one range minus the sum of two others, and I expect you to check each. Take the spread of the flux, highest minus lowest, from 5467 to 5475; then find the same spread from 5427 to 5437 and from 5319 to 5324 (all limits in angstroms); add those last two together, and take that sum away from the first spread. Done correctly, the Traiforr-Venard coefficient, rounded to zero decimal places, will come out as -9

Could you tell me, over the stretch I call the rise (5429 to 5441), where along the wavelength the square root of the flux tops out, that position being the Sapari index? 5440.01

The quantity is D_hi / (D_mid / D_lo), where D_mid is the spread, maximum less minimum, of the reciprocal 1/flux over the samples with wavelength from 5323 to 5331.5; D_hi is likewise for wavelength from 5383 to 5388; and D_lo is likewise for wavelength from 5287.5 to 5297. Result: 0.0017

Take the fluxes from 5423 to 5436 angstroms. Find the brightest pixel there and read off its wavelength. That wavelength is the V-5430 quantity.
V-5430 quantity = 5423.75 angstroms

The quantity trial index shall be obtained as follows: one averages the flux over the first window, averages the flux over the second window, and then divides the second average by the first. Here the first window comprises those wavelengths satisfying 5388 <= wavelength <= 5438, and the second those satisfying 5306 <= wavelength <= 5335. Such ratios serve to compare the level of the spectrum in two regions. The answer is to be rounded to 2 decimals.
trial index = 1.03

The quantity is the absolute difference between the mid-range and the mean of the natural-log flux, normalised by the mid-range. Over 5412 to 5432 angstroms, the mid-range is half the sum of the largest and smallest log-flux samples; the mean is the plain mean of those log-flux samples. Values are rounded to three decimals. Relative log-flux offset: 0.003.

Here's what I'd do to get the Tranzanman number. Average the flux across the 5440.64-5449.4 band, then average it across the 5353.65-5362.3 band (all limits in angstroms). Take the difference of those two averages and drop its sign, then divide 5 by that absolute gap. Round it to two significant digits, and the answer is 5.1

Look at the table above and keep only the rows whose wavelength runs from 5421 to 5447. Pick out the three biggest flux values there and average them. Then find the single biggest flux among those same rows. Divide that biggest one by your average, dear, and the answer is 1.05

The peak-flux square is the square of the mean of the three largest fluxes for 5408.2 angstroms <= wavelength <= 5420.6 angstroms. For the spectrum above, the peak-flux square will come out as 607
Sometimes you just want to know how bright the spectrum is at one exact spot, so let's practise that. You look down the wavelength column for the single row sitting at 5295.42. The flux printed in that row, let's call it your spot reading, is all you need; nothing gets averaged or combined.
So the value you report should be 23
